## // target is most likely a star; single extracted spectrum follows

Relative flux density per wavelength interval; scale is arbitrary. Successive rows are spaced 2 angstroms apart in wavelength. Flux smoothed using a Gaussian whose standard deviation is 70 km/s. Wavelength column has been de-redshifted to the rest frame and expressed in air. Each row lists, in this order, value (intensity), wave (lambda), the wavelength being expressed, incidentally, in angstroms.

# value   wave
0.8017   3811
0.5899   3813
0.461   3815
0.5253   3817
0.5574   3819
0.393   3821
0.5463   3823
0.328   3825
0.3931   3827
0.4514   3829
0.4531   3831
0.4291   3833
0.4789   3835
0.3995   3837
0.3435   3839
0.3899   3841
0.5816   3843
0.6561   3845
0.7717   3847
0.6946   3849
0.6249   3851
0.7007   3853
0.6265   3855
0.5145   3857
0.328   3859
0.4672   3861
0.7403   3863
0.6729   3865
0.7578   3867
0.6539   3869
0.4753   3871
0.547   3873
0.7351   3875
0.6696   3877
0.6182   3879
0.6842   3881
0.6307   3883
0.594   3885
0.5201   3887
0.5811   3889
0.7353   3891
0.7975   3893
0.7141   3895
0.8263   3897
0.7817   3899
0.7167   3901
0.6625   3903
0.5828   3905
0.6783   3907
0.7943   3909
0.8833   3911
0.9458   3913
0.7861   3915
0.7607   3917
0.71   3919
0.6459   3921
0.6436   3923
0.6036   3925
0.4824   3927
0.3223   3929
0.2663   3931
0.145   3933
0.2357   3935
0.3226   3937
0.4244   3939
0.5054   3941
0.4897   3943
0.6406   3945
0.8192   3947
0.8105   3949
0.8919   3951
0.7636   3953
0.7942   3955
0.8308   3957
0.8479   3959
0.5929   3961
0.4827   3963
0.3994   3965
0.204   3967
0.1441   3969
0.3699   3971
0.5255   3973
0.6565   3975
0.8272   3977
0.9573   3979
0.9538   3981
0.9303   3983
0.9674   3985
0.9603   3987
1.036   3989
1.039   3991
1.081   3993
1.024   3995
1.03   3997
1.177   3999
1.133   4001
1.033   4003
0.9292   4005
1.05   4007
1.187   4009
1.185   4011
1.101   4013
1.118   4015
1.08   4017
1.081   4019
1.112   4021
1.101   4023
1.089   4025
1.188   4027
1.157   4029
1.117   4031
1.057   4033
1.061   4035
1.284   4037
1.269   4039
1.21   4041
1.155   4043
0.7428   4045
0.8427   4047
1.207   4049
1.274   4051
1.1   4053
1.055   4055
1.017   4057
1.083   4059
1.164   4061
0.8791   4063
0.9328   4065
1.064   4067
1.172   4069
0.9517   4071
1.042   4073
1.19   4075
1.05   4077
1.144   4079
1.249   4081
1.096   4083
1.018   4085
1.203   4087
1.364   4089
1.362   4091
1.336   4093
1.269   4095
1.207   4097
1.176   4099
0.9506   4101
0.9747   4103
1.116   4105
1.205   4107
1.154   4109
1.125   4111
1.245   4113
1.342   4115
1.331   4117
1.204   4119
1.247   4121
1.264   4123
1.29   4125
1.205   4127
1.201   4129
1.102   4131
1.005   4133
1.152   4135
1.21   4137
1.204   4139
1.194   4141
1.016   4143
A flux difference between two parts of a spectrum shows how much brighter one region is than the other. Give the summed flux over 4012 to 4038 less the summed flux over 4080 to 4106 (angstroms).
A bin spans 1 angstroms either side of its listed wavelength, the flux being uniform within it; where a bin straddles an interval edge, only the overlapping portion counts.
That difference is -1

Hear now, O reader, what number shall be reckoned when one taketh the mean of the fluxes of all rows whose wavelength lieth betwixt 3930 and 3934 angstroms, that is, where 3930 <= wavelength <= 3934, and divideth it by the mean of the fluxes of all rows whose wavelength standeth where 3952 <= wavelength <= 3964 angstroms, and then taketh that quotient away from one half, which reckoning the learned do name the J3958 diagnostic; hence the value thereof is 0.21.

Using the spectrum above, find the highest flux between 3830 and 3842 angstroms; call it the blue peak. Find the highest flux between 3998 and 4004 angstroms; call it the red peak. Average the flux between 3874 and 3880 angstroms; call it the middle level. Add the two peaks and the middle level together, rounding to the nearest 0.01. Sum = 2.33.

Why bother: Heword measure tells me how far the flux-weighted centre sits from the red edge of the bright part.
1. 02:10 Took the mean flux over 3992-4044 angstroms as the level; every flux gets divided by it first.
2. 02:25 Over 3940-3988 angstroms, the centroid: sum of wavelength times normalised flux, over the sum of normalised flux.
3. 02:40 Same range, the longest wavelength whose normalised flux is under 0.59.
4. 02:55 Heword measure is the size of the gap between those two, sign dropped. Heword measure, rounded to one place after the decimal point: 9.9 angstroms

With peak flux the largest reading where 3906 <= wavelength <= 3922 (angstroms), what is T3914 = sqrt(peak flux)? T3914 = 0.97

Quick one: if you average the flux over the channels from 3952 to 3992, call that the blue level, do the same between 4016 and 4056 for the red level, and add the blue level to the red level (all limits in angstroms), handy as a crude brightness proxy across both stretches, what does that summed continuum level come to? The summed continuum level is 1.8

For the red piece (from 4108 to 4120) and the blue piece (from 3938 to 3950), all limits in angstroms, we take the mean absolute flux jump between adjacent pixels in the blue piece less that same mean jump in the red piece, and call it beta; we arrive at 0.01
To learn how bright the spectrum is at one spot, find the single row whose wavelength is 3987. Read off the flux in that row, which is 0.9603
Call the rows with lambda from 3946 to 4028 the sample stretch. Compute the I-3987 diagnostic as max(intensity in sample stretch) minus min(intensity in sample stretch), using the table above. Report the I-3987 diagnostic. 1.04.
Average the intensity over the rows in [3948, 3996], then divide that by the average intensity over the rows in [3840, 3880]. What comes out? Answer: 1.2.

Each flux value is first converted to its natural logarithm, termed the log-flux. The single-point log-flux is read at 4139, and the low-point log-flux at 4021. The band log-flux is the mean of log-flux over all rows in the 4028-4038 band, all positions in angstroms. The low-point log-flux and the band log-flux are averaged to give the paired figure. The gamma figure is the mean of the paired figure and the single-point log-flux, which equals 0.15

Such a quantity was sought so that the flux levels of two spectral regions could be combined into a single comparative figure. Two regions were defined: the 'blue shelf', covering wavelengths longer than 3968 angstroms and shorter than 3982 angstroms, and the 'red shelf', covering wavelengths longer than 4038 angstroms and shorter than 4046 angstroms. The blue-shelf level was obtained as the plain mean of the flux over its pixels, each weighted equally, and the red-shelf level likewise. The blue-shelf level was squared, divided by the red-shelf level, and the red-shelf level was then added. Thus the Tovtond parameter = 1.46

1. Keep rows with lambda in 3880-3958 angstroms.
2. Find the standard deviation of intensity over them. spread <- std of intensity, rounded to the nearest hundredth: 0.19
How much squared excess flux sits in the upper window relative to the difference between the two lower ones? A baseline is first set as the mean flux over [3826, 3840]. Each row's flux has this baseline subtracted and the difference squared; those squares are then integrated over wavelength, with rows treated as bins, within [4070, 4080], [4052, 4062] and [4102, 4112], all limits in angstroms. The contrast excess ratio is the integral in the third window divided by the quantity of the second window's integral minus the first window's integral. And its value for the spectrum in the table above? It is 77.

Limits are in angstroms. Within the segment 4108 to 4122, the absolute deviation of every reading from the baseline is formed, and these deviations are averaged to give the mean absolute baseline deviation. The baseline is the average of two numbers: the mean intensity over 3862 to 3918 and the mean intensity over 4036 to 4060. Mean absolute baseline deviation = 0.335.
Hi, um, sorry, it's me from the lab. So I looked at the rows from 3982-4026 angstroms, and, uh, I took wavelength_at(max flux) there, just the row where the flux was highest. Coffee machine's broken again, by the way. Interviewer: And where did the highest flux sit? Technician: 4009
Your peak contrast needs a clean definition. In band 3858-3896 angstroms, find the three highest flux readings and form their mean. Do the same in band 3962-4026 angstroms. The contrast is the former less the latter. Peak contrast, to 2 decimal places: -0.42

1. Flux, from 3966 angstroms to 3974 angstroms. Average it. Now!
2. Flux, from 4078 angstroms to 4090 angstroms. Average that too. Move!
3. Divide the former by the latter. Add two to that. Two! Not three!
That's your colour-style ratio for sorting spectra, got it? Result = 2.3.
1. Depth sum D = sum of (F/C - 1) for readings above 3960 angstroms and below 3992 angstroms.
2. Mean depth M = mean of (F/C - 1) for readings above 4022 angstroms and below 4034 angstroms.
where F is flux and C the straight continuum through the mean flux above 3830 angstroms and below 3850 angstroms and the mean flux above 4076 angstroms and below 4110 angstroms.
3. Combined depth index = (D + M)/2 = -1.6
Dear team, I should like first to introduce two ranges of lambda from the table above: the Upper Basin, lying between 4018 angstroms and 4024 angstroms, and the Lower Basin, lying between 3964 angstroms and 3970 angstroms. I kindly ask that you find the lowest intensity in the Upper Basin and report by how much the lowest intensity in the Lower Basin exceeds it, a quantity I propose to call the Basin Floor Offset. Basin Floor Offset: -0.94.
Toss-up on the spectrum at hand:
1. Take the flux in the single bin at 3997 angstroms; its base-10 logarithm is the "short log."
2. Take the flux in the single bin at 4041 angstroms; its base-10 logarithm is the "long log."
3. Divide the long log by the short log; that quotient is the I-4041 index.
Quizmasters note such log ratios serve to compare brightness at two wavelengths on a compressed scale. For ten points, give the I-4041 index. 6.4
